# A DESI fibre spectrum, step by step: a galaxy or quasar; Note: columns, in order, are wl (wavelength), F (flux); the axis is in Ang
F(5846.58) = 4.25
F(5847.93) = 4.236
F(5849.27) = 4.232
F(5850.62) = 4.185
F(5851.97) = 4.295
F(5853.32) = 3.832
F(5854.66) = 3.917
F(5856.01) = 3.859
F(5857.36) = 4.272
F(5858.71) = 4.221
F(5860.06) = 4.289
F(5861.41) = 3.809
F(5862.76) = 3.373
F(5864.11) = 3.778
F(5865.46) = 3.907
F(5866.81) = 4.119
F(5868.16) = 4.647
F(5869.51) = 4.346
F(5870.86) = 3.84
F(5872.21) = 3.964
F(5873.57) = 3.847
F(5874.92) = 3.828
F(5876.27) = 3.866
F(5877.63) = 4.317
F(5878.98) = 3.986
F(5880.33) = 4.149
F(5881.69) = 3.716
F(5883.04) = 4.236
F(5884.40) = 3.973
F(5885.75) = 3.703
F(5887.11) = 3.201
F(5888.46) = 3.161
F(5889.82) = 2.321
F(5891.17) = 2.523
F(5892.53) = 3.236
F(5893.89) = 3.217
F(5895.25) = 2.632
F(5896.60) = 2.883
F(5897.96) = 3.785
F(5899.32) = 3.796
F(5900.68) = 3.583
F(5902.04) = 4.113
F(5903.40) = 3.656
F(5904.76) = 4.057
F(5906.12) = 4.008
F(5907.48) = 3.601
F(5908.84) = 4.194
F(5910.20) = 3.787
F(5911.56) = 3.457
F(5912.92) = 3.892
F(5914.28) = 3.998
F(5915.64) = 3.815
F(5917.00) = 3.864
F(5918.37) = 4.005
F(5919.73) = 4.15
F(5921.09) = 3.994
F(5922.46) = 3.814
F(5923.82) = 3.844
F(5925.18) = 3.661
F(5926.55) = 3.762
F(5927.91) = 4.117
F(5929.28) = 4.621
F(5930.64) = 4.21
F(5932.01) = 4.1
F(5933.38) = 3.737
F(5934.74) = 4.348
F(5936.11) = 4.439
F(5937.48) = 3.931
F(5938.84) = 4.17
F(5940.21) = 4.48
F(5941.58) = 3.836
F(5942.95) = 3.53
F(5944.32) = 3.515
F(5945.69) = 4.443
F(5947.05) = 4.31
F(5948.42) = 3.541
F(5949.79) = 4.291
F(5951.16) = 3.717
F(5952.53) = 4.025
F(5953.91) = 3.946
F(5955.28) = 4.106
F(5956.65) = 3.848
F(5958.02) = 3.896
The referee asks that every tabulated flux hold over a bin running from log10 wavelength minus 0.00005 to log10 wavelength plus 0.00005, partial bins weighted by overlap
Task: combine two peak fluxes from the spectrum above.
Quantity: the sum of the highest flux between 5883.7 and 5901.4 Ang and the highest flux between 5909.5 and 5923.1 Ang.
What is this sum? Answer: 8.1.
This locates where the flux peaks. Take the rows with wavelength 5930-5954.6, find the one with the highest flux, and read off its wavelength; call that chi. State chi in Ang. 5940.21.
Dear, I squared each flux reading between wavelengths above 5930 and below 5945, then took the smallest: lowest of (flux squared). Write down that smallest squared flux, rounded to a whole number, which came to 12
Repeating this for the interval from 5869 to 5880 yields 15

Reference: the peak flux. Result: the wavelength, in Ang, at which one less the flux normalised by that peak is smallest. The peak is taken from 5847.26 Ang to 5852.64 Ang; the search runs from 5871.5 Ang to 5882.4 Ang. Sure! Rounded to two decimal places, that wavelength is 5877.63 Ang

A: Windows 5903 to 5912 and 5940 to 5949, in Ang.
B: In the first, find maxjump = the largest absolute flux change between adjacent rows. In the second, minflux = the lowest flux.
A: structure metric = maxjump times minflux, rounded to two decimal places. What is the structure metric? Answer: 2.08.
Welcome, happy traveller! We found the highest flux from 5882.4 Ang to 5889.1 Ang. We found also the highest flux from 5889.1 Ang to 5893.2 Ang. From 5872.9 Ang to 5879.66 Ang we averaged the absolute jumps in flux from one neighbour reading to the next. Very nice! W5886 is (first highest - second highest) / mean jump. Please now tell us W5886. 4.8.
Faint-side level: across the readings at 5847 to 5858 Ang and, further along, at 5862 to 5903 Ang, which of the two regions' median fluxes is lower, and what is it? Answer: 3.81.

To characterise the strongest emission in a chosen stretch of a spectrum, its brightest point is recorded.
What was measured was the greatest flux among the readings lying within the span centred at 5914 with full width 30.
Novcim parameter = 4.194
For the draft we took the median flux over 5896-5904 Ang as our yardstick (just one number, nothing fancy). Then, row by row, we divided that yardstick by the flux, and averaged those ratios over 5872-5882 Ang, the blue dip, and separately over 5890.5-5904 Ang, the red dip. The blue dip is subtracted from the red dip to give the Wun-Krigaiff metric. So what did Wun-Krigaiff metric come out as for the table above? 0.20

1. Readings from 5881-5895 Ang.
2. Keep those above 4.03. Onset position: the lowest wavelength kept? 5883.04 Ang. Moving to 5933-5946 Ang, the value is 5934.74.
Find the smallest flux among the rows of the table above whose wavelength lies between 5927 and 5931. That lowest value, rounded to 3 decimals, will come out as 4.117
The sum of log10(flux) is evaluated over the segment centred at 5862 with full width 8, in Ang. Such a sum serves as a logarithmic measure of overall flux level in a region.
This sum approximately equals 3.536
